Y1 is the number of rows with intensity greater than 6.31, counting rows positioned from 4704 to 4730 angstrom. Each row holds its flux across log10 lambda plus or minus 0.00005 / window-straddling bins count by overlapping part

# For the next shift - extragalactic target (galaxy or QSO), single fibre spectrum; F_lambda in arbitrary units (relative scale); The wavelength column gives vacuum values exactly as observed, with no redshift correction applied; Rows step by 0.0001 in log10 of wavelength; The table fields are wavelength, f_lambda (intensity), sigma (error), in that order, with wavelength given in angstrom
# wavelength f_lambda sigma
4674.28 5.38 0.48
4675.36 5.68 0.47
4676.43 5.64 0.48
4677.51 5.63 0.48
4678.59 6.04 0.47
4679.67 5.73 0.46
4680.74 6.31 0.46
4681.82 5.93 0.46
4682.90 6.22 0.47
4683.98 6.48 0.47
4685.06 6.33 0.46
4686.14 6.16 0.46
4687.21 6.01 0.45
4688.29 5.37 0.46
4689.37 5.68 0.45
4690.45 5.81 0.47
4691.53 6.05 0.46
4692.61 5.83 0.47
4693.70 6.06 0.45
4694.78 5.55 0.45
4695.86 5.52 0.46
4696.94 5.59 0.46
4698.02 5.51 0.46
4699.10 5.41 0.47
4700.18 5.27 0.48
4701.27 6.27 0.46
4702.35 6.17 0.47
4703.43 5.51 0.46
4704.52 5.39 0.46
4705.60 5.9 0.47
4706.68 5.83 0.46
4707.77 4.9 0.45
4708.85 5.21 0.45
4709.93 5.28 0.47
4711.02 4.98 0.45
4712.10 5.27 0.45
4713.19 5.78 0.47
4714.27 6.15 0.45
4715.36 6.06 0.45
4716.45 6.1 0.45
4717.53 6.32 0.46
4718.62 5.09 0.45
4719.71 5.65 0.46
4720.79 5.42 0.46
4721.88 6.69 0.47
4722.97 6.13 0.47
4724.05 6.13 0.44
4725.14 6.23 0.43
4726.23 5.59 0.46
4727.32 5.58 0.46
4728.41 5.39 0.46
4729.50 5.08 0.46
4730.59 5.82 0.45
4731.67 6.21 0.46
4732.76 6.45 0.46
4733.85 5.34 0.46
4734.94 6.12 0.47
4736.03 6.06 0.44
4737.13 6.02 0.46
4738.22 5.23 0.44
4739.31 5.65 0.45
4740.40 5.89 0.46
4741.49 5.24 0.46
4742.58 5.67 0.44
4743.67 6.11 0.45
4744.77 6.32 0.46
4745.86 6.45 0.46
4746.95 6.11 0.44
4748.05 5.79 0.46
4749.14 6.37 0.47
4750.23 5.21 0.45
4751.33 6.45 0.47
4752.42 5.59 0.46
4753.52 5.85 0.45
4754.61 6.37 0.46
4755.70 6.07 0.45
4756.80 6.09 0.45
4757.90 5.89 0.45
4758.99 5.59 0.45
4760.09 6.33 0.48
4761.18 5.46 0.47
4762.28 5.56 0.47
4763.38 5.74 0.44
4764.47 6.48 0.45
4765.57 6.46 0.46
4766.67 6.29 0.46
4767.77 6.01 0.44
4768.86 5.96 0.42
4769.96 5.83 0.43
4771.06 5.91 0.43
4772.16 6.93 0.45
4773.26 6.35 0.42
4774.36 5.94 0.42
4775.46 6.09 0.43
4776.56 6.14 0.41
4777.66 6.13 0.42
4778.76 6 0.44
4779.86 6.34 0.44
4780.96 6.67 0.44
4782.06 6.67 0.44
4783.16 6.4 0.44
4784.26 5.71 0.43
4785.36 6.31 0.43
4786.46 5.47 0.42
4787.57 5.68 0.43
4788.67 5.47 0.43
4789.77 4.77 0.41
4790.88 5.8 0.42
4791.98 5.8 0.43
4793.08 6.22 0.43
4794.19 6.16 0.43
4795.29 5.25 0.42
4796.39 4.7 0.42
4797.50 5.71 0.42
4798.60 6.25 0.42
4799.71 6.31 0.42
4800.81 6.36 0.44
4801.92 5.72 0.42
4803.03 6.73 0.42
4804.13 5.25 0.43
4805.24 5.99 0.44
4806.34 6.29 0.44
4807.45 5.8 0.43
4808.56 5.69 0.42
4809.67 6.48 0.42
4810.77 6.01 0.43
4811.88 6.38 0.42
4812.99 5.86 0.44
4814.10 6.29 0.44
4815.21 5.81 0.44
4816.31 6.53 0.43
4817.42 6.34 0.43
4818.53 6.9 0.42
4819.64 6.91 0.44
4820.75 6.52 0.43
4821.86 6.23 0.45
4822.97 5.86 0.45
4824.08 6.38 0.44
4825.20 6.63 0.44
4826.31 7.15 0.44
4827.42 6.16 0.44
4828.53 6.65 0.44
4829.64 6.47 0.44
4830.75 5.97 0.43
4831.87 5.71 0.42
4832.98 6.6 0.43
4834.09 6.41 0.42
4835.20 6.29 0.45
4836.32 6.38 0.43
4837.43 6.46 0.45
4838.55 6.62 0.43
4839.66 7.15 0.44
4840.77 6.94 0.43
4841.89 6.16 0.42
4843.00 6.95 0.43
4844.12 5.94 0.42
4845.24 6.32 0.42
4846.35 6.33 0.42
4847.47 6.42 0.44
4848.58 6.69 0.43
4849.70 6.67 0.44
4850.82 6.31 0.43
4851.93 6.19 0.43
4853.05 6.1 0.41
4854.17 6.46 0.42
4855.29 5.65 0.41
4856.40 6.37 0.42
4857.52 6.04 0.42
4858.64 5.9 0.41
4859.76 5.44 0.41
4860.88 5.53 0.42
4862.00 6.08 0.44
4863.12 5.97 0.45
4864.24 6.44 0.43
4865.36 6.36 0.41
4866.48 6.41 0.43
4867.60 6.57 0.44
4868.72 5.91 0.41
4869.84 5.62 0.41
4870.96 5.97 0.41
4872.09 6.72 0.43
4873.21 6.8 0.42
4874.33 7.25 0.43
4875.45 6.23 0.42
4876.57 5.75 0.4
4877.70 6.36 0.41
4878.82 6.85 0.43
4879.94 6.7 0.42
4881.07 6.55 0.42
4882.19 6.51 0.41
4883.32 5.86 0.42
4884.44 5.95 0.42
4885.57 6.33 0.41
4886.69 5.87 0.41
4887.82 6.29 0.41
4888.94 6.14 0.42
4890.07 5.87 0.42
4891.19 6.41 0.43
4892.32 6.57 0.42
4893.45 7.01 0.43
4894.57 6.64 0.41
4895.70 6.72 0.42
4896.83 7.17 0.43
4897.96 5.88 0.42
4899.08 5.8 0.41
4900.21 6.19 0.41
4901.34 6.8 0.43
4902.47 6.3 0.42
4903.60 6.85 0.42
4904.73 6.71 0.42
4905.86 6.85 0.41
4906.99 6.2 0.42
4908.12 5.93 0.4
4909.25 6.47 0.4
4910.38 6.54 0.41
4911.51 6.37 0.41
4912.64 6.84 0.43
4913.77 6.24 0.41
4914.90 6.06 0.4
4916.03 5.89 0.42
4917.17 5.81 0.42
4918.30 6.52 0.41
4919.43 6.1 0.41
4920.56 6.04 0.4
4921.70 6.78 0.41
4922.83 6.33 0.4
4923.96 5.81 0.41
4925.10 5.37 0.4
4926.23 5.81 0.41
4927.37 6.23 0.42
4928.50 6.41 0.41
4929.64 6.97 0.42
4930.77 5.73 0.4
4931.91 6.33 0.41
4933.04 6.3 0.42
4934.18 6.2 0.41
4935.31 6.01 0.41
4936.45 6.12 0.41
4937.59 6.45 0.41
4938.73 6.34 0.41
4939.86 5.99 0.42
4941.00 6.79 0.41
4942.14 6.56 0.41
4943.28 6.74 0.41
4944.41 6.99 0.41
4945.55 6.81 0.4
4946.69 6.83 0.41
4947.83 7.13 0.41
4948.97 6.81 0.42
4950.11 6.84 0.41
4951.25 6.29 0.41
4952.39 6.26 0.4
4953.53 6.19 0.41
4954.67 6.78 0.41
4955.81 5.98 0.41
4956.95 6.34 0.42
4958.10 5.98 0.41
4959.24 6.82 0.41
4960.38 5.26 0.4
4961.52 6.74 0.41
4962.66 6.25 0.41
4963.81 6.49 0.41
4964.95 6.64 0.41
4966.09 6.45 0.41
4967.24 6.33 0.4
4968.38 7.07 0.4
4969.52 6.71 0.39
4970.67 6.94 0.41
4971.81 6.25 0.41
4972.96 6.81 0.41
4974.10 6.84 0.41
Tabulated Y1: 2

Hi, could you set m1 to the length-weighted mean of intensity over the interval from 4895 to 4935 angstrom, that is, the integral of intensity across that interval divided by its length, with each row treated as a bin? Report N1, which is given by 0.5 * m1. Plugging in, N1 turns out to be 3.15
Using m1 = 6.30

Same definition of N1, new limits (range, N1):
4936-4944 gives 3.22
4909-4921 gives 3.13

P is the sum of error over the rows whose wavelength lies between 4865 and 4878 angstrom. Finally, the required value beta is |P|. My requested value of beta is 5.0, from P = 5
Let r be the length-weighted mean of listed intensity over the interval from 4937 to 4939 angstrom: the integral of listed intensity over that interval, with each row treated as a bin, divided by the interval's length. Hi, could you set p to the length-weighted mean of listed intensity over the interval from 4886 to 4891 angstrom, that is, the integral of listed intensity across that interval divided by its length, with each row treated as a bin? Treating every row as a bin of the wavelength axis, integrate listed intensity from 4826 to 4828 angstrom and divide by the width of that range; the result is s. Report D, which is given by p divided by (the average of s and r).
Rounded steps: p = 6.09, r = 6.38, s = 6.60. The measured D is 0.94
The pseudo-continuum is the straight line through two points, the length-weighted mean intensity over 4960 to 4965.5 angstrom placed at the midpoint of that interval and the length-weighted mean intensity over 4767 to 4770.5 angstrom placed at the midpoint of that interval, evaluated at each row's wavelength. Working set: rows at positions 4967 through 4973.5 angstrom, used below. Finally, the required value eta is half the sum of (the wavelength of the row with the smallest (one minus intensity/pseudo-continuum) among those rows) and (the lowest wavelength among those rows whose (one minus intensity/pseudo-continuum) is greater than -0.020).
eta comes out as 4967.8 angstrom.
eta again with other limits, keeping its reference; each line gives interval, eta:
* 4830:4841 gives 4835.2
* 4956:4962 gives 4958.1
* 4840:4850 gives 4842.4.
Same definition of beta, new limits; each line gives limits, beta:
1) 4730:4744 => 5.9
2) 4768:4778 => 3.8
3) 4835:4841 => 2.6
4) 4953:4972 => 6.9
